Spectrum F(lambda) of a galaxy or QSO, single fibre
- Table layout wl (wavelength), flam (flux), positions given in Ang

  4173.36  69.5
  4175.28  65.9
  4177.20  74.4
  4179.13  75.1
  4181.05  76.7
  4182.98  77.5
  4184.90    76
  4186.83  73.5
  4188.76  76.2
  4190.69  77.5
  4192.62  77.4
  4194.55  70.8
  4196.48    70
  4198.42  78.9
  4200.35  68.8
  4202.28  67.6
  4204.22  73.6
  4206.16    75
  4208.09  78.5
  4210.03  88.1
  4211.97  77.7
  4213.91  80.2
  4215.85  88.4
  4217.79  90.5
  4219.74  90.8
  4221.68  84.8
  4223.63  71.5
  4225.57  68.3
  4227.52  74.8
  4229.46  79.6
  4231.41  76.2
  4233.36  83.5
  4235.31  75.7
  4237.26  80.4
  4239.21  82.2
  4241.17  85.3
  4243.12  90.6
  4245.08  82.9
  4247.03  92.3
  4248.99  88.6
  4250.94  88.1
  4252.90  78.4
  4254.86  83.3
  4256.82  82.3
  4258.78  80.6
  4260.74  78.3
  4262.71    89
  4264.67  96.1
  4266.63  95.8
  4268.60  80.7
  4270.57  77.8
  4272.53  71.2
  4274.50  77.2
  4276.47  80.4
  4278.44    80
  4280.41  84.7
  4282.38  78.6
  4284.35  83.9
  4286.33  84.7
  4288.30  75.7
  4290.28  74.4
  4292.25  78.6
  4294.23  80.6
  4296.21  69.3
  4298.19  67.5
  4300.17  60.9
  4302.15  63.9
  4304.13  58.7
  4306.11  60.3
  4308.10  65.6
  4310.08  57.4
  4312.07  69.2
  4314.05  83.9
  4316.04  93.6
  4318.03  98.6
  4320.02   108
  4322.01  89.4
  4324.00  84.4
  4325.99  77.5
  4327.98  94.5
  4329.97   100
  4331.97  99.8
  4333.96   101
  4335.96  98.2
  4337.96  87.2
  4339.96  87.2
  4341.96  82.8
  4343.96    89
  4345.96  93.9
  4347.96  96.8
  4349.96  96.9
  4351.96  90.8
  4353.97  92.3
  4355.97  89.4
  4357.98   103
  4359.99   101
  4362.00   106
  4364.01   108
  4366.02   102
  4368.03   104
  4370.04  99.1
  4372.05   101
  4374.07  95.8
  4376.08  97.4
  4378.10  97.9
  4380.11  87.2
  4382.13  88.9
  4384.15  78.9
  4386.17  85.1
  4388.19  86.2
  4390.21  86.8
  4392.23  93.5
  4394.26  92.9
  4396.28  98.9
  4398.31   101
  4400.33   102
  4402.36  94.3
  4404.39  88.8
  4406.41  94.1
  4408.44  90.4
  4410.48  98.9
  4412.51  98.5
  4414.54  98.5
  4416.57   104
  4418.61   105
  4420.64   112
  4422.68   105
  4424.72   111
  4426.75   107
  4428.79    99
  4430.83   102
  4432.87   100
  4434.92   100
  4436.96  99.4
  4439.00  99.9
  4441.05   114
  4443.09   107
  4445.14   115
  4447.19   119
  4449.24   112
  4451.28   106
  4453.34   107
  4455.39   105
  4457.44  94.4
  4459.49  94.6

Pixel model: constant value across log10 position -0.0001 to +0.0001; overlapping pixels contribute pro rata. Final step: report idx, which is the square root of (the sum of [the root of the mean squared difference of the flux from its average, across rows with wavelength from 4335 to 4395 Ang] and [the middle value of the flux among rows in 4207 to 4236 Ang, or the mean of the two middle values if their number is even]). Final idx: 9.3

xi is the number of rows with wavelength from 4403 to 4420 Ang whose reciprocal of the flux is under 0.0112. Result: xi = 7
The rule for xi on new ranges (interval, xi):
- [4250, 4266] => 1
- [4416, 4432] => 8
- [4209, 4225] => 2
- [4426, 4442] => 8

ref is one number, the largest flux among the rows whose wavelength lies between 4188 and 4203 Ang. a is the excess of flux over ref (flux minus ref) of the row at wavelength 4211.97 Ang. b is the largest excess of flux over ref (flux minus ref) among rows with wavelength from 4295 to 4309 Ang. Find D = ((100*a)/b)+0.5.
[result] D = 13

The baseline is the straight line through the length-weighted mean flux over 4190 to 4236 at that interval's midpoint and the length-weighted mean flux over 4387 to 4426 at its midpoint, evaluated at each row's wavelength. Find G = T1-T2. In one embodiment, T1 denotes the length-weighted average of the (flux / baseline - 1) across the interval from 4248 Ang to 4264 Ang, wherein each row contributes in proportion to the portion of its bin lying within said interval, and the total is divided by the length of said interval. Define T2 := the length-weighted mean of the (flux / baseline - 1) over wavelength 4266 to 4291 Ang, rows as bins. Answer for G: 0.07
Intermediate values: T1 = 0.02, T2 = -0.05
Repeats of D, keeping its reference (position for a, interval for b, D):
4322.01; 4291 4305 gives 618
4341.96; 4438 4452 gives 10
